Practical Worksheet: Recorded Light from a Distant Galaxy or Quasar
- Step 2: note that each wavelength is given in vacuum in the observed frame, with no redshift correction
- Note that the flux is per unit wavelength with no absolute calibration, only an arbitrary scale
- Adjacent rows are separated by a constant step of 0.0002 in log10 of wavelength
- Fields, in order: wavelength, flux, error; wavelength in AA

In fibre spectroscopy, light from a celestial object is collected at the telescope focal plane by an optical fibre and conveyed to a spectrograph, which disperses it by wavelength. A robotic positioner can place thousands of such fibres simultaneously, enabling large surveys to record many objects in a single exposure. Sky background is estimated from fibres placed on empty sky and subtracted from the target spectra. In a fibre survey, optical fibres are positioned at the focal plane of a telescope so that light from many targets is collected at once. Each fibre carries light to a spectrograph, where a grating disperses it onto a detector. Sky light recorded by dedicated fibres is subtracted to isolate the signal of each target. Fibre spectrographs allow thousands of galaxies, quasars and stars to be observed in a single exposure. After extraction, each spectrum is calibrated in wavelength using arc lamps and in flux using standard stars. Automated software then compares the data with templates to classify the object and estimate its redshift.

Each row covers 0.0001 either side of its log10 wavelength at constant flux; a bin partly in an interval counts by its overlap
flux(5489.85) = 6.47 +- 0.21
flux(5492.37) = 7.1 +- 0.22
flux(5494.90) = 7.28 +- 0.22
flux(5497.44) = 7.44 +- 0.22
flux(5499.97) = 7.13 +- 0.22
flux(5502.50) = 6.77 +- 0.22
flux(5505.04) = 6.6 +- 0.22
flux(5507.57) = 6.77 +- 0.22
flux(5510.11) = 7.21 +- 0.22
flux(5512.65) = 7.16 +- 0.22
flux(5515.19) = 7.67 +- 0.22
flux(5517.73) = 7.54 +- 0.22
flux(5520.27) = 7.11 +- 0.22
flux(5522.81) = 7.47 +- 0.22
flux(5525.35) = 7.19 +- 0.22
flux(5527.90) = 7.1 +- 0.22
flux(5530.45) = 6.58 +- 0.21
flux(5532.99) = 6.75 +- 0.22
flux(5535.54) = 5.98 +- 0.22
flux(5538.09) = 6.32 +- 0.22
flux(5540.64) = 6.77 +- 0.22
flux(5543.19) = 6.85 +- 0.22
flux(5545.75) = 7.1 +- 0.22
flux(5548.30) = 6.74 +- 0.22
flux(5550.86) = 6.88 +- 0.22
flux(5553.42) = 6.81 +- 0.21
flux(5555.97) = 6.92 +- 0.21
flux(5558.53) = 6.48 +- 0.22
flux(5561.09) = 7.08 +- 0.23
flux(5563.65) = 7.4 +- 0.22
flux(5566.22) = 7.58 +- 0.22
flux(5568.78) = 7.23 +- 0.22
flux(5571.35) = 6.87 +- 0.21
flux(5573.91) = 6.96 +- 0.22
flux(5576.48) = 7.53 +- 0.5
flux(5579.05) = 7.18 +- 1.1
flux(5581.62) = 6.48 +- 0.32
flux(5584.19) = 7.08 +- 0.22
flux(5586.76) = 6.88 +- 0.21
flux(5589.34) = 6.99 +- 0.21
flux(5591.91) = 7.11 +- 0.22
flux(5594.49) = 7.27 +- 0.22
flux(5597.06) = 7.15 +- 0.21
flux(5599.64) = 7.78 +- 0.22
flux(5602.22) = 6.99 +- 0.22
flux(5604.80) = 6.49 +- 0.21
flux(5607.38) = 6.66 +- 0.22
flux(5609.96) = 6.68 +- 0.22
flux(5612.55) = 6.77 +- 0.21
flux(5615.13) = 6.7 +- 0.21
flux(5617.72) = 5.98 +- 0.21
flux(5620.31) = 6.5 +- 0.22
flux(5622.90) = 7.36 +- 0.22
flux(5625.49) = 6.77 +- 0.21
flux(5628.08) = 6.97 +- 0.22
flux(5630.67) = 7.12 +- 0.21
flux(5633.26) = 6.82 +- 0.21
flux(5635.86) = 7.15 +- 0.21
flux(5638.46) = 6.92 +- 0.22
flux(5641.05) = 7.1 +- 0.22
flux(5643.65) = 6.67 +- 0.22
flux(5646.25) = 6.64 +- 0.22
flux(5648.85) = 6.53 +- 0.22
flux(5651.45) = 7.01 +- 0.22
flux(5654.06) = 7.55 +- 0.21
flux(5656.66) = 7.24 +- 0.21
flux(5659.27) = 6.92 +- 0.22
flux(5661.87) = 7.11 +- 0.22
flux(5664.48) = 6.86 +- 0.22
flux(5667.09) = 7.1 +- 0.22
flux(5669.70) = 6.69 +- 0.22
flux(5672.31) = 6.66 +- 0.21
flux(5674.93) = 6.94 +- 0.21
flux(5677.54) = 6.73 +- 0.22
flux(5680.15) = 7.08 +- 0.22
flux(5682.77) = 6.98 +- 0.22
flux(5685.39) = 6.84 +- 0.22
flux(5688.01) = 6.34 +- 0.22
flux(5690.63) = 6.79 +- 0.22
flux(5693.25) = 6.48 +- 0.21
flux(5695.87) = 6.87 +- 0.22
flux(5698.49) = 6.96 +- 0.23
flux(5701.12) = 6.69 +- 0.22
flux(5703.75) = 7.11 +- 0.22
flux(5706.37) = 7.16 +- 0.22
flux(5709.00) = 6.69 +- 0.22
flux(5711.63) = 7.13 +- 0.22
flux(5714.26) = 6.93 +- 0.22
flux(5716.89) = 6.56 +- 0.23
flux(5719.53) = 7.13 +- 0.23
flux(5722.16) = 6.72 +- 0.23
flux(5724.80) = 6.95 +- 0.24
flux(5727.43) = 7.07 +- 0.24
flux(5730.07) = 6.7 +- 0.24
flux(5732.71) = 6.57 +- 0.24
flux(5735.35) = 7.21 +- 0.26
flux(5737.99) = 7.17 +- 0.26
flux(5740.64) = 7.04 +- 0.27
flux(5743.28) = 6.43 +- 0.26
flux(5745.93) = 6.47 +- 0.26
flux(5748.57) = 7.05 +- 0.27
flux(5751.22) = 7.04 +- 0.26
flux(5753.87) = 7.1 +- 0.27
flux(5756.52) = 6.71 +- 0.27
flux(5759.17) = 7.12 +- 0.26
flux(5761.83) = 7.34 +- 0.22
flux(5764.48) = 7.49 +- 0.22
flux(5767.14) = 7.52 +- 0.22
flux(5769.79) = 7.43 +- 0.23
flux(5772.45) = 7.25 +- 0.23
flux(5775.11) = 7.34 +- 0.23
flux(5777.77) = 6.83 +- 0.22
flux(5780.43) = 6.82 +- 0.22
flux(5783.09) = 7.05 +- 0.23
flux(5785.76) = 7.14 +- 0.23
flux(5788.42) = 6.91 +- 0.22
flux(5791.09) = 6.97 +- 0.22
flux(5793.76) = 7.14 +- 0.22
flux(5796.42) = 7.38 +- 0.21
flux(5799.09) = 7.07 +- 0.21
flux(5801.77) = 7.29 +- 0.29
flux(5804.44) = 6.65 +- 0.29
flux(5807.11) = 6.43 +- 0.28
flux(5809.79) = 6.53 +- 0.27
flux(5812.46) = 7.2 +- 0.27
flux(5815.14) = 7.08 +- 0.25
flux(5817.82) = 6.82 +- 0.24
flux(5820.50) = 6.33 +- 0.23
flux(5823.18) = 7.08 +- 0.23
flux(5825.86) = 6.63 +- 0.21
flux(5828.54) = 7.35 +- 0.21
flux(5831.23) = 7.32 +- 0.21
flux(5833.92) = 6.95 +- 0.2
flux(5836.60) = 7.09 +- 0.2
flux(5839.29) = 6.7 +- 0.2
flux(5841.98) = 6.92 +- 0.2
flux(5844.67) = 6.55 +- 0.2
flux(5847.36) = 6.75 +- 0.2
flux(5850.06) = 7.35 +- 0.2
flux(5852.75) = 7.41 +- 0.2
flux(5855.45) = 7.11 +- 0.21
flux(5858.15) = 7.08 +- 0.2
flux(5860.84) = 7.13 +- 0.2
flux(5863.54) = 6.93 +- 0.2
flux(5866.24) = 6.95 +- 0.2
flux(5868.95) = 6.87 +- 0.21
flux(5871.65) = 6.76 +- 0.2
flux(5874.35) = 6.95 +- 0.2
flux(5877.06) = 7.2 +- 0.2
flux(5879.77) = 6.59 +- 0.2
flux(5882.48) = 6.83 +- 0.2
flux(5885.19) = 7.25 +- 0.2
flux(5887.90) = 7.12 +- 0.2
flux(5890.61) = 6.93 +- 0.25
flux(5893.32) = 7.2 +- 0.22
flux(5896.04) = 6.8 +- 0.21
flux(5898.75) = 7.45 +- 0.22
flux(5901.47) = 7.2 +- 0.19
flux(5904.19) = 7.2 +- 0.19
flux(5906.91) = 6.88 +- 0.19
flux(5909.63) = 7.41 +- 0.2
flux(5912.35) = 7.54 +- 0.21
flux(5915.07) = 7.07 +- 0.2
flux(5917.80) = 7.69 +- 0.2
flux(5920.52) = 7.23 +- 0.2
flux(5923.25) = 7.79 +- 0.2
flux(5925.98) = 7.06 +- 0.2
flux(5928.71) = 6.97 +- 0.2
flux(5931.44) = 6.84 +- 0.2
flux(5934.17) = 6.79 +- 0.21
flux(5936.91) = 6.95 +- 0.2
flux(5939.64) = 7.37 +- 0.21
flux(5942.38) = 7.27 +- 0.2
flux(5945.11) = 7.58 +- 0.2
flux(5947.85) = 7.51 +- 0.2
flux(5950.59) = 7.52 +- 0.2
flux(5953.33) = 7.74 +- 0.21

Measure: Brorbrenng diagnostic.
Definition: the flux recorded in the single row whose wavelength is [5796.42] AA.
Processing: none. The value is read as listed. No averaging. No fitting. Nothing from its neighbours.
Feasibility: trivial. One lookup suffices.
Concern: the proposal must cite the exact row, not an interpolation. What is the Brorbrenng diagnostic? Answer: 7.38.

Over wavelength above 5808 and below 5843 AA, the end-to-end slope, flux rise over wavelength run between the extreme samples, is 0.012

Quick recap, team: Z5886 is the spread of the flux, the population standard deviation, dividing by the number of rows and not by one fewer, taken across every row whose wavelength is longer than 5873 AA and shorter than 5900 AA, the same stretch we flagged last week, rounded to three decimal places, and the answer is 0.244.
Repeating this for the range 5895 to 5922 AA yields 0.268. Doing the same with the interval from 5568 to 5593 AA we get 0.260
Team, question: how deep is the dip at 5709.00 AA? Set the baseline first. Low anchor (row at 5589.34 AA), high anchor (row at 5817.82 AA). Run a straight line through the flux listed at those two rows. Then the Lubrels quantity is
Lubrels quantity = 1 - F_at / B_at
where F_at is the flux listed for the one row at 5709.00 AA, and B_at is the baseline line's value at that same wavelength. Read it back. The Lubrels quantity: 0.031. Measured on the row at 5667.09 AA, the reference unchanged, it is -0.024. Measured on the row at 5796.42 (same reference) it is -0.080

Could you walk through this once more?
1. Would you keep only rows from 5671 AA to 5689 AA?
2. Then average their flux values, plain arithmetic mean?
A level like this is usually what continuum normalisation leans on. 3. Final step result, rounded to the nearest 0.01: 6.80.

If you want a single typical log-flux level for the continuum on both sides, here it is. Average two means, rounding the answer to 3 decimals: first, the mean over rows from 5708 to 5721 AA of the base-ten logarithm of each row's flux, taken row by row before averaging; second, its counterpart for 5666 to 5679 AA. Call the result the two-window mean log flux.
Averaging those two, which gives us 0.836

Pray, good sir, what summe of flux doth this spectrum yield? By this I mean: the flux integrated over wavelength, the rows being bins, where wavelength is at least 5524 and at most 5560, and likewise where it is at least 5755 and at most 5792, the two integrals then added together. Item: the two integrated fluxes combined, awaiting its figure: 507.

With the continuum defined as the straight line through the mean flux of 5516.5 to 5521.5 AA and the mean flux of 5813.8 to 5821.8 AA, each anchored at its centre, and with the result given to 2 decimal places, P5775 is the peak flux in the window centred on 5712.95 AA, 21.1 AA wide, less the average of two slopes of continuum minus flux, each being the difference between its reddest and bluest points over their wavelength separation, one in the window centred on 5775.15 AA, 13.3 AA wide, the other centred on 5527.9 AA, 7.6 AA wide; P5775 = 7.07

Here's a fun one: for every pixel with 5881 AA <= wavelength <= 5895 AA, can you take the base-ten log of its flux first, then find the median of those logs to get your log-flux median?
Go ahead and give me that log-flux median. 0.852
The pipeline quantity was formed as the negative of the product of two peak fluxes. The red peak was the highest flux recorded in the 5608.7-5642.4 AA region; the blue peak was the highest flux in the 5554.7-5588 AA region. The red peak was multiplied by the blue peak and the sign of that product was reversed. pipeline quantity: -55.8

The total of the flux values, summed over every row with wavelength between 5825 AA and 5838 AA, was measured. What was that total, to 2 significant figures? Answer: 35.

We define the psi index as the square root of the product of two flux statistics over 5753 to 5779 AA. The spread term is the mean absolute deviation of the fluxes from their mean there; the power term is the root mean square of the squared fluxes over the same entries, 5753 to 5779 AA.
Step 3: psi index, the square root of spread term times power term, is 3.38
